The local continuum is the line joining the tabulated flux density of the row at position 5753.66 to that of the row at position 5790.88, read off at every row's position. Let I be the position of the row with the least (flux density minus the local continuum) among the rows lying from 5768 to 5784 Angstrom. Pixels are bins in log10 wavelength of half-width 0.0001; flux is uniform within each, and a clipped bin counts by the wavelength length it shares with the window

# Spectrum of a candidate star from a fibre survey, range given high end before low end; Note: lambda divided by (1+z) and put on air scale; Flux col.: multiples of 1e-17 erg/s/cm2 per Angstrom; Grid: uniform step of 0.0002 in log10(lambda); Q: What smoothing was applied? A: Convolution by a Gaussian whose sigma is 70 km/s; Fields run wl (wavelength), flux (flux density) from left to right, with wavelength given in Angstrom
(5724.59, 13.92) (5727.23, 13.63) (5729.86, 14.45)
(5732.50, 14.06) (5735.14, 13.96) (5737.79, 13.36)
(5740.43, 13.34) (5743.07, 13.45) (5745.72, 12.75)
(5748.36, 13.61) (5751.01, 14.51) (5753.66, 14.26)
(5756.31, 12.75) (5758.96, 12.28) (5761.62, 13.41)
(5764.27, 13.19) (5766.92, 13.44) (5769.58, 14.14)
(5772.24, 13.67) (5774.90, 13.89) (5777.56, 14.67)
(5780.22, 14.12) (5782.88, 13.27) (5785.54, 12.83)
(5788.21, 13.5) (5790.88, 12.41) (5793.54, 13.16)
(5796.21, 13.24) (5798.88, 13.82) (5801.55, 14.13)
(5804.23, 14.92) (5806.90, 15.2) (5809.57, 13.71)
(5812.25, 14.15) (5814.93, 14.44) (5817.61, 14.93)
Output 5772.24 Angstrom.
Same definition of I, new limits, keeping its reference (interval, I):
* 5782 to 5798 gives 5790.88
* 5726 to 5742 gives 5727.23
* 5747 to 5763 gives 5758.96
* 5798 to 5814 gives 5798.88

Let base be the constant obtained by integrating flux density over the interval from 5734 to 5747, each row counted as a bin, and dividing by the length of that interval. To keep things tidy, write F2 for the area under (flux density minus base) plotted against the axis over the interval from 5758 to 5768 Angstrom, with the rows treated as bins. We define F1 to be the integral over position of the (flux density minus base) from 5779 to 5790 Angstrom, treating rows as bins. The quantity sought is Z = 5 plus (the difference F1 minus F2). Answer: 8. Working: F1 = 0.2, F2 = -3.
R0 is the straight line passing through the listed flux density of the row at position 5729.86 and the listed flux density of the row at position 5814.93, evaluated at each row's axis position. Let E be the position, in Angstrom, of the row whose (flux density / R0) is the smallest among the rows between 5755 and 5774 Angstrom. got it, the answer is 5758.96 Angstrom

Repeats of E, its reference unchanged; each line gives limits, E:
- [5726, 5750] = 5745.72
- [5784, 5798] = 5790.88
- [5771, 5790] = 5785.54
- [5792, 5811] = 5793.54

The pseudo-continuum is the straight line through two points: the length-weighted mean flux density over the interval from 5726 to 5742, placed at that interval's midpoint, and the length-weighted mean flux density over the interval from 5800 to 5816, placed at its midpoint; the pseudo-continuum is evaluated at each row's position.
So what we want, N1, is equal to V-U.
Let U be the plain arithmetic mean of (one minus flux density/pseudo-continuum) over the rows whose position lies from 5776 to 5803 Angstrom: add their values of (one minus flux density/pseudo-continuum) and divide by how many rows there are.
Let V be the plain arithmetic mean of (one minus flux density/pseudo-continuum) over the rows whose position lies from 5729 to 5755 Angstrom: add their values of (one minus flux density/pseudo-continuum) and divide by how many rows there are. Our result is -0.046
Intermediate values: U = 0.052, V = 0.006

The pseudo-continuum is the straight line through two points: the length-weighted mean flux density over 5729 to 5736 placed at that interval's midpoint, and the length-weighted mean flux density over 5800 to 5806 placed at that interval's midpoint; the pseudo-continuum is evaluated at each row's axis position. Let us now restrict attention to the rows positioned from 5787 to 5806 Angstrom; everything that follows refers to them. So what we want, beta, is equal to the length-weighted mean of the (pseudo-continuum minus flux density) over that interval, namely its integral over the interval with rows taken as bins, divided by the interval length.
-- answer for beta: 0.87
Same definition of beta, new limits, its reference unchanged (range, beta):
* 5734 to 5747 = 0.83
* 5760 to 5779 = 0.60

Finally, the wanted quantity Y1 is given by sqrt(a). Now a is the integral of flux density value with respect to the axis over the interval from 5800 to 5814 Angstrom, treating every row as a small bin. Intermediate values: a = 202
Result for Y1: 14.2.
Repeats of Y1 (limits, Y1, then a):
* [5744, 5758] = 13.8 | 190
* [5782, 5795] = 13.0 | 169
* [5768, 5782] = 14.0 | 197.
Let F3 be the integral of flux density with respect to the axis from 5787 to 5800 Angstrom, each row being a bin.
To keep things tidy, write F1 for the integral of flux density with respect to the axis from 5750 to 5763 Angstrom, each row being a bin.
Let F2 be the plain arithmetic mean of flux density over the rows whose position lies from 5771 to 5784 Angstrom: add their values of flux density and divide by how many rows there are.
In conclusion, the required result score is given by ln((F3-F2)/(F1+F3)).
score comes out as -0.79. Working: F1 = 174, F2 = 13.9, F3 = 172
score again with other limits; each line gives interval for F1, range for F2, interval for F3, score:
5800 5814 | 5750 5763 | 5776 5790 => -0.79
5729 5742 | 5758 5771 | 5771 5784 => -0.76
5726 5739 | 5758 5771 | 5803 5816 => -0.75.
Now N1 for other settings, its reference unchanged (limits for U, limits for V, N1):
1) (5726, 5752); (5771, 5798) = 0.042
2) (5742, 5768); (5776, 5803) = 0.009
